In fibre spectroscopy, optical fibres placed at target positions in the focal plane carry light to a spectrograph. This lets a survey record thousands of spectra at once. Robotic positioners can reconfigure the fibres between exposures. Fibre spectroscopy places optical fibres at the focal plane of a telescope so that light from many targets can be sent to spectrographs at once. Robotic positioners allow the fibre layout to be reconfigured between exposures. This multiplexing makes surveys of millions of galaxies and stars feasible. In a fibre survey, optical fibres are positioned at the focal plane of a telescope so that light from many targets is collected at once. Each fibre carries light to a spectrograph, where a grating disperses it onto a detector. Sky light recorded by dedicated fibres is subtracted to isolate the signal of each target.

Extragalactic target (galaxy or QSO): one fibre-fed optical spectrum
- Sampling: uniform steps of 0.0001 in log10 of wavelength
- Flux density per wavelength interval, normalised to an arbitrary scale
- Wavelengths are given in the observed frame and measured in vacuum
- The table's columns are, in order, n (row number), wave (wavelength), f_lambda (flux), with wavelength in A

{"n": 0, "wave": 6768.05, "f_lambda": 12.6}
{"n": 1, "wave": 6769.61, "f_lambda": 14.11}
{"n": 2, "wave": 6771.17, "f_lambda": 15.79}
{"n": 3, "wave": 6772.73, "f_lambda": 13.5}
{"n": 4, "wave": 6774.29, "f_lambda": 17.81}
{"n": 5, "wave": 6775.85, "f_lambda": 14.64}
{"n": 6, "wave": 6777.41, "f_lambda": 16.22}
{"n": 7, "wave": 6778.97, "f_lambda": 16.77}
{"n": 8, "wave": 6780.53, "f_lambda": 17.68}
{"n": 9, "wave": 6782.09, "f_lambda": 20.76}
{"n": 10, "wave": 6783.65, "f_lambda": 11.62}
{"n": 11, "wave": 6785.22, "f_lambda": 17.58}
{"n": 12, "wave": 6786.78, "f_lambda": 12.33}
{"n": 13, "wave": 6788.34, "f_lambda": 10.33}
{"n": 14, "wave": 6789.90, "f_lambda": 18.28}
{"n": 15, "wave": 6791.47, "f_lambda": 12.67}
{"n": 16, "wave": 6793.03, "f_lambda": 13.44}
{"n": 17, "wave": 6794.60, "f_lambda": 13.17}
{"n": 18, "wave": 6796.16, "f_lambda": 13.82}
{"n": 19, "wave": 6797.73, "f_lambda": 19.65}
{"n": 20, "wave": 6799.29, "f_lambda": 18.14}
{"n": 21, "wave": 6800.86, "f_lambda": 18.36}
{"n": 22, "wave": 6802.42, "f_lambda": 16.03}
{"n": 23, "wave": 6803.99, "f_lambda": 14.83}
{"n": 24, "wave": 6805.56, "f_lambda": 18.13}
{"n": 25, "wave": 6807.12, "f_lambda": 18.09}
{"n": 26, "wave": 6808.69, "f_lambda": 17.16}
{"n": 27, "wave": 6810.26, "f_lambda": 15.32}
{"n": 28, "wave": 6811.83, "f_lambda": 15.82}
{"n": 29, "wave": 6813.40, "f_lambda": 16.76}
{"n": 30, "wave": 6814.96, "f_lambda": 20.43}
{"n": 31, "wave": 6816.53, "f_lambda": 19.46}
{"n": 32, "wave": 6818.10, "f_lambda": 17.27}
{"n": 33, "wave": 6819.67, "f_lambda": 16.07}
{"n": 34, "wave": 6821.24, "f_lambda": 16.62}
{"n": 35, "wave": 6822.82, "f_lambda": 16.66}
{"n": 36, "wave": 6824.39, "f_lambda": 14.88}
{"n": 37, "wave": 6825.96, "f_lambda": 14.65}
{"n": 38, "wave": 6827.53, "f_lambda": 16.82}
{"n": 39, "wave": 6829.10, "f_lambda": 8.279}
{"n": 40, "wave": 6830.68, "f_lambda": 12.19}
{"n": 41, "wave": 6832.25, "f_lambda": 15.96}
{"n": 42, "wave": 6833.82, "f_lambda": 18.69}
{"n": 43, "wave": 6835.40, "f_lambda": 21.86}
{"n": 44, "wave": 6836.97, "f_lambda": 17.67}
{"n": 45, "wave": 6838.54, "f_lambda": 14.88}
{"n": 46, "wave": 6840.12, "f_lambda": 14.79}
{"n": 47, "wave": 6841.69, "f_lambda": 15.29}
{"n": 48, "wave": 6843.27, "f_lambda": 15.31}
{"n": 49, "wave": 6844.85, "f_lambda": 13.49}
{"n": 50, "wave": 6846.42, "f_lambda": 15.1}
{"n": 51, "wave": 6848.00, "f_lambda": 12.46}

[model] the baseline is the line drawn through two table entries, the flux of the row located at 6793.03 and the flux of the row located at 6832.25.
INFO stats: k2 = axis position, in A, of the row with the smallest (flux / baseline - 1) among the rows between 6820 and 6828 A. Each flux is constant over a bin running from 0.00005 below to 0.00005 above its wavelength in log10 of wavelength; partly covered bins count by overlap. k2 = 6825.96 A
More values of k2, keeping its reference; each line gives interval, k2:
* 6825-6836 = 6829.10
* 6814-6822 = 6819.67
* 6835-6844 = 6840.12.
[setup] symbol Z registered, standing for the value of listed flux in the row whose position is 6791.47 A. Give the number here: 12.67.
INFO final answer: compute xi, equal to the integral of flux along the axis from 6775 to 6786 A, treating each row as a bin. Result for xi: 181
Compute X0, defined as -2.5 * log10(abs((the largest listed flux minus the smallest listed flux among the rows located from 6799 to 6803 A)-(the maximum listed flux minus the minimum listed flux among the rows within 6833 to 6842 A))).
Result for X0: -1.7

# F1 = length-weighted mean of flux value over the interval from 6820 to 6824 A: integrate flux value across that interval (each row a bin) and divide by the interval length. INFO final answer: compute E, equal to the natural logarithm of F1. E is 2.80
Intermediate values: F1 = 16.4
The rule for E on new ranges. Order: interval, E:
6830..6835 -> 2.78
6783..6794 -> 2.62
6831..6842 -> 2.83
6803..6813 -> 2.81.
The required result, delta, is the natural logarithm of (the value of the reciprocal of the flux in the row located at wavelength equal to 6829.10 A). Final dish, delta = -2.11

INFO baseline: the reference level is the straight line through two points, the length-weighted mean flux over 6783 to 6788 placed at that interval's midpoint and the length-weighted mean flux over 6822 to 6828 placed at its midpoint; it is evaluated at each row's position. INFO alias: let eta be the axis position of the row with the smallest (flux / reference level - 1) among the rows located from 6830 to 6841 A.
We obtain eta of 6830.68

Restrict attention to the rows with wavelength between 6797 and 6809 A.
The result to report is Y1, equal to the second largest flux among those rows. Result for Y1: 18.36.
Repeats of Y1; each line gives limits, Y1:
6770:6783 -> 17.81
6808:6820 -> 19.46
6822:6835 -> 16.82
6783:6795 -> 17.58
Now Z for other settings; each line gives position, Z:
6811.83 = 15.82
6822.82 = 16.66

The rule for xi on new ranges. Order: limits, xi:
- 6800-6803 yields 52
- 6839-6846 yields 103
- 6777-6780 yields 50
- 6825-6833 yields 109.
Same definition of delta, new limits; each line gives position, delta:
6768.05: -2.53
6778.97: -2.82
